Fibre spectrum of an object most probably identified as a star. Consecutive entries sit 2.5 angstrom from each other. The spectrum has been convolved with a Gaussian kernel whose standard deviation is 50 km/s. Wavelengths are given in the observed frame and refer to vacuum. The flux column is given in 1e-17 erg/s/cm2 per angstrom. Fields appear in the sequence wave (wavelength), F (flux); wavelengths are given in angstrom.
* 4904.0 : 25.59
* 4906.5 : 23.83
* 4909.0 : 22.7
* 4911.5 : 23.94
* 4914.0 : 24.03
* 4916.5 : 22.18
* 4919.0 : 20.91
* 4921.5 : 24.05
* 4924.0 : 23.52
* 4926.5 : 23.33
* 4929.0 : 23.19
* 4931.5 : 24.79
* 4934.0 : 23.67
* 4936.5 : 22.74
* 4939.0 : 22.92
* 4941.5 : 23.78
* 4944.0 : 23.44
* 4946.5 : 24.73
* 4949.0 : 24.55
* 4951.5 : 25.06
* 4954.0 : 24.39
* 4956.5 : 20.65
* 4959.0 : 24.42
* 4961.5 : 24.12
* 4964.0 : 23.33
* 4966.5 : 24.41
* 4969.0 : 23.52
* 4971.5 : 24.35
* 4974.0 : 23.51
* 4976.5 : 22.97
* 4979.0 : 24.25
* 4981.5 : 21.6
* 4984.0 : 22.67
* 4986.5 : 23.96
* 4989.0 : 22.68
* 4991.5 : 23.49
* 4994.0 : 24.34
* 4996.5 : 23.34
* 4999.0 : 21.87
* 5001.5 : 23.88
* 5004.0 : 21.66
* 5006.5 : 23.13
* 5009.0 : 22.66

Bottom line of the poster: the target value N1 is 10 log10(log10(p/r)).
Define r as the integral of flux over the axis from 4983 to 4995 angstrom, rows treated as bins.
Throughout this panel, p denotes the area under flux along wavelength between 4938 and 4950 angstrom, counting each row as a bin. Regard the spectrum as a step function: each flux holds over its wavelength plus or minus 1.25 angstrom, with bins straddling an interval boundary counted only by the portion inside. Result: -21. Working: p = 287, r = 281.1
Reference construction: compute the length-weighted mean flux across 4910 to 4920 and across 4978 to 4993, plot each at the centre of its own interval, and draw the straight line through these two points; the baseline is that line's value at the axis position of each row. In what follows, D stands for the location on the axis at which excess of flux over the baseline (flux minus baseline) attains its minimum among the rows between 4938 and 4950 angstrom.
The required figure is 4939.0 angstrom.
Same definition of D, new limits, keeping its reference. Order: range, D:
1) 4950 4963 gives 4956.5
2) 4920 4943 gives 4936.5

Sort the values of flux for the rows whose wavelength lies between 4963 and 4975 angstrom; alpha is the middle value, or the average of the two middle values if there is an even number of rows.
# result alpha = 23.5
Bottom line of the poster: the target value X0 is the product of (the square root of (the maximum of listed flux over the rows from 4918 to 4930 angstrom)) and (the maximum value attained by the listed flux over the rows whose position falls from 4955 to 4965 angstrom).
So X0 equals 120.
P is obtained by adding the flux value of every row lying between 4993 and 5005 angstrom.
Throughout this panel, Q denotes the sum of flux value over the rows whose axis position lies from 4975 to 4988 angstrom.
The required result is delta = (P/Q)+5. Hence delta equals 5.997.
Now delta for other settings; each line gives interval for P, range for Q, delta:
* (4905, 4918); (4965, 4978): 5.982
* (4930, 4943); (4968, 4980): 5.994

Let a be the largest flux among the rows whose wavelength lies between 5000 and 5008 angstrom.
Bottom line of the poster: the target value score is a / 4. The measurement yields 5.97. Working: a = 23.88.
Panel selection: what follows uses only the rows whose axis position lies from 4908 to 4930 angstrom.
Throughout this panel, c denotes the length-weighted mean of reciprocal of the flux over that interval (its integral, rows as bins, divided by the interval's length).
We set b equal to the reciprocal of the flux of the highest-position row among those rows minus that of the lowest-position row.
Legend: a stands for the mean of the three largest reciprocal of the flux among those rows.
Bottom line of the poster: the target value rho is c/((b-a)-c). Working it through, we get -0.482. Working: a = 0.0457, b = -0.0009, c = 0.0434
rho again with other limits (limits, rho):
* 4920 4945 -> -0.500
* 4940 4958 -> -0.526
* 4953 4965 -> -0.503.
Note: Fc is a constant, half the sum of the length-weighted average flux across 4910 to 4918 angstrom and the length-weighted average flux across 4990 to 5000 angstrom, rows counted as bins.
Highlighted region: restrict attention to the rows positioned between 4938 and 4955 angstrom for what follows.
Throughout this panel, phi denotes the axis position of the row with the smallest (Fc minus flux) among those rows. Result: 4951.5 angstrom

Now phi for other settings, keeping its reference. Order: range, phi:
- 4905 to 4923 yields 4921.5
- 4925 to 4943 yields 4931.5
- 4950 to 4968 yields 4951.5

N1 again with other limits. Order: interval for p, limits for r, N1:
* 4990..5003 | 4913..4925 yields -14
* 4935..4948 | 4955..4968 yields -26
